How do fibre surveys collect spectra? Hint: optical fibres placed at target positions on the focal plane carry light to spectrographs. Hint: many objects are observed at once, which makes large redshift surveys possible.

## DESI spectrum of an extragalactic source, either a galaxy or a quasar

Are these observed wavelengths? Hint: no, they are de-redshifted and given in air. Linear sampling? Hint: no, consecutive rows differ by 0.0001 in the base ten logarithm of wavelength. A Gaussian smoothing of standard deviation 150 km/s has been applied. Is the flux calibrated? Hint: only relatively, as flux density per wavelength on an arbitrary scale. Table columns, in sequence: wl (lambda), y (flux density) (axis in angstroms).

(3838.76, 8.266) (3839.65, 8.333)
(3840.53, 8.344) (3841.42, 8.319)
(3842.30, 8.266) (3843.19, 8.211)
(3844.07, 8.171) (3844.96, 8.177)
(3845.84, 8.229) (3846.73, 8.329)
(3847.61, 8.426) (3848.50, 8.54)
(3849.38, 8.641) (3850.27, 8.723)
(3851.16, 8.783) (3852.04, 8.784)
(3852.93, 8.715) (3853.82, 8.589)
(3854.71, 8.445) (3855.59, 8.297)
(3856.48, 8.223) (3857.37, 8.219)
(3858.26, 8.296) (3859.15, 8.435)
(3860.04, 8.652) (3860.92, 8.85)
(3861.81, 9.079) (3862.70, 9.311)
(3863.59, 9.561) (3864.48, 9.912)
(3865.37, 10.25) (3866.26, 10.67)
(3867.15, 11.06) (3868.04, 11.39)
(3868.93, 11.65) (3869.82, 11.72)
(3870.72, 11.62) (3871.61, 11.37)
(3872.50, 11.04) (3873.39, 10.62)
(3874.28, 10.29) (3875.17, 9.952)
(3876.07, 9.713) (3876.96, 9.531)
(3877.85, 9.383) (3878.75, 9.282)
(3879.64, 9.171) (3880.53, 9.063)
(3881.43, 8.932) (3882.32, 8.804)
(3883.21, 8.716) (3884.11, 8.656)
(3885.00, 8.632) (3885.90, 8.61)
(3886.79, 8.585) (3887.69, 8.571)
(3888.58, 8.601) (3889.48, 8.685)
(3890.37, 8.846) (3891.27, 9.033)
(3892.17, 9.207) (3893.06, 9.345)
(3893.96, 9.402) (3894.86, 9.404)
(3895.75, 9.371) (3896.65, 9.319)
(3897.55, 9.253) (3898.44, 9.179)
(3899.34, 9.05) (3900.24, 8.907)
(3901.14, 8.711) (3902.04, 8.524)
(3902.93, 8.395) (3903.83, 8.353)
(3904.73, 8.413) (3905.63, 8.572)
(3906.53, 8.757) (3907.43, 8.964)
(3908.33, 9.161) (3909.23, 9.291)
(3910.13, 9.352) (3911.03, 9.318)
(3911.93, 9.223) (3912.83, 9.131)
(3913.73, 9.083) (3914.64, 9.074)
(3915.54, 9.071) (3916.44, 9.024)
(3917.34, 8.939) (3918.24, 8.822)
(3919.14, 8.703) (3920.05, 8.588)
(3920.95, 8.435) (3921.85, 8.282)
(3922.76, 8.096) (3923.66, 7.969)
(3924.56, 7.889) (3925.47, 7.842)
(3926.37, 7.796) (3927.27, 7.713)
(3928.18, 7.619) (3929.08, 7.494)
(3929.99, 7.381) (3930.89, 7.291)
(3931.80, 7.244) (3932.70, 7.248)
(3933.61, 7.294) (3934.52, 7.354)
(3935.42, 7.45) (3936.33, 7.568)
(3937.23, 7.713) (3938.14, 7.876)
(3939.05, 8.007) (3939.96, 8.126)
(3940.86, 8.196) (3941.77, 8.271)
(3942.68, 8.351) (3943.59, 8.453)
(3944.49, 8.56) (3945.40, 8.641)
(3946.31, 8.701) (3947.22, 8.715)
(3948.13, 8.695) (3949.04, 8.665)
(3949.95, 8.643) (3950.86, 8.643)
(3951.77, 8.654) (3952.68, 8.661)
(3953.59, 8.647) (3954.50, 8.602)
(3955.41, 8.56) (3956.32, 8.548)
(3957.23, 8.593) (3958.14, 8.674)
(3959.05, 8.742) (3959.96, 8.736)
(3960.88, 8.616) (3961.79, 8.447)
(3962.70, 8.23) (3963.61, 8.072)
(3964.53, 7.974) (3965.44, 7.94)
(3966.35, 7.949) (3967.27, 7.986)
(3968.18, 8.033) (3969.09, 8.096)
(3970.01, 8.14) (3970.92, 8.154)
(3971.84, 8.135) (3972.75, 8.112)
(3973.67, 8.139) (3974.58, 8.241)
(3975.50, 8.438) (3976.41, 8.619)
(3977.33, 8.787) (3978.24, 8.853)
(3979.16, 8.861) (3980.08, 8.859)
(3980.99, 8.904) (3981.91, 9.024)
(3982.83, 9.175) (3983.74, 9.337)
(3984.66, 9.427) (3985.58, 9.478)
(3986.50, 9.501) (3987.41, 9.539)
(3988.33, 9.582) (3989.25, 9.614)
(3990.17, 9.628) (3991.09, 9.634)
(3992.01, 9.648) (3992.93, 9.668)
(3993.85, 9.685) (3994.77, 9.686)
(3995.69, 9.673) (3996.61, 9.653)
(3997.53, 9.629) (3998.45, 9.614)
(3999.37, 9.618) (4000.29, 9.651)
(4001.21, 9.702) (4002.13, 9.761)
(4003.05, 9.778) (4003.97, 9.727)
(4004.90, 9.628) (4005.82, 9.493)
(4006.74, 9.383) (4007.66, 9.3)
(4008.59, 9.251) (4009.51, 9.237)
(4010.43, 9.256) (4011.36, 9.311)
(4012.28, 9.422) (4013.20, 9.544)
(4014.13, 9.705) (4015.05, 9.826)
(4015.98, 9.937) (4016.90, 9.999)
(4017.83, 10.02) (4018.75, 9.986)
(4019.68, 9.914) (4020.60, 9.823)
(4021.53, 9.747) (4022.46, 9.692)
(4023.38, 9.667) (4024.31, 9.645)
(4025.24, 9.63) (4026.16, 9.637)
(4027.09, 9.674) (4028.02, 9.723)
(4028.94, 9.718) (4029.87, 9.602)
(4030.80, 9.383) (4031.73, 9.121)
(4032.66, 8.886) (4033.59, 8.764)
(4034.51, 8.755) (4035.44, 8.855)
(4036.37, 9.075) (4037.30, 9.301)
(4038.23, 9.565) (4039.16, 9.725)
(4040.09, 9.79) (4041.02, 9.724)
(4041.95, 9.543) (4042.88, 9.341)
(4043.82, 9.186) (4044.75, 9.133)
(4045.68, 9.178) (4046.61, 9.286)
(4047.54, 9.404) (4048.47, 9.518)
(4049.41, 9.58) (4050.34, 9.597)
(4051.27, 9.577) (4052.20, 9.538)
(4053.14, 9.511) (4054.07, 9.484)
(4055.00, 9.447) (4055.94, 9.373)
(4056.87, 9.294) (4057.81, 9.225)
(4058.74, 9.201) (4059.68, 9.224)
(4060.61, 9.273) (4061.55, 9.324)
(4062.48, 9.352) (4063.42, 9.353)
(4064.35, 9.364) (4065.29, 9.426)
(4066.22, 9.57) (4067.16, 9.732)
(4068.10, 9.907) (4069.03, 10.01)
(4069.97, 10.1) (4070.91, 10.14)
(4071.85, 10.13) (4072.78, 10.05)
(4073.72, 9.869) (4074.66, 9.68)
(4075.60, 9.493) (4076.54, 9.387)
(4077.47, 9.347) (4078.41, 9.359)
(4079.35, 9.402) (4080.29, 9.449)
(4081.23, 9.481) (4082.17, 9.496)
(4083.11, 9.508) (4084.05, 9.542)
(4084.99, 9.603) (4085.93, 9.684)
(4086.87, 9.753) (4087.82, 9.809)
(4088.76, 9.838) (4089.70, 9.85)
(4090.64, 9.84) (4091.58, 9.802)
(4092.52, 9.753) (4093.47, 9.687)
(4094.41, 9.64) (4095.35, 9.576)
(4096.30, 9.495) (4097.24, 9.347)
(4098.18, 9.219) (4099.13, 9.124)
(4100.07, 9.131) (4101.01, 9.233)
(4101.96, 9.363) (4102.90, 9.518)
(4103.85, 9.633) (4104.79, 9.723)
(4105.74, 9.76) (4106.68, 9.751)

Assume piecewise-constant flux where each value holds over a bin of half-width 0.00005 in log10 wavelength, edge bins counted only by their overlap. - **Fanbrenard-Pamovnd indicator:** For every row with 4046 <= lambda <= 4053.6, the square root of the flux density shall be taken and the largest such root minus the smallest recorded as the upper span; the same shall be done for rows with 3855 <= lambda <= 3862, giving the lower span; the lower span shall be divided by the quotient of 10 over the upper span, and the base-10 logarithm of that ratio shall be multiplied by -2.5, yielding 7.8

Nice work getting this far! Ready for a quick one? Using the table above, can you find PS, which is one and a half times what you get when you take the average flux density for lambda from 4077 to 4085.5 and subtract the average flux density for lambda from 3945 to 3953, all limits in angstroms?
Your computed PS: 1.2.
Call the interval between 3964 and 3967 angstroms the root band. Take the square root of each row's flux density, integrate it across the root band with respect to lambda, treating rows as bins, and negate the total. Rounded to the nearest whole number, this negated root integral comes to -8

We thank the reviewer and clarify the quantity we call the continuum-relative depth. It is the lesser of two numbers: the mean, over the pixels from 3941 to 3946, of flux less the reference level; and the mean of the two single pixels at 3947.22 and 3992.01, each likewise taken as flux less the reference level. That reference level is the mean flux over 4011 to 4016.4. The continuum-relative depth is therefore -1.2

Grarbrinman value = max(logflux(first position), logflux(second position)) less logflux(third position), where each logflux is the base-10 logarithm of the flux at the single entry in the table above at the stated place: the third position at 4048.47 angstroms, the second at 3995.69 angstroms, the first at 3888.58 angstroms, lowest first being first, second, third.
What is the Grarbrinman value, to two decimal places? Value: 0.01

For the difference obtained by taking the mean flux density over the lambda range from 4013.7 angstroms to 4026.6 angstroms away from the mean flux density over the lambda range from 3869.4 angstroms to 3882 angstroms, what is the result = 0.3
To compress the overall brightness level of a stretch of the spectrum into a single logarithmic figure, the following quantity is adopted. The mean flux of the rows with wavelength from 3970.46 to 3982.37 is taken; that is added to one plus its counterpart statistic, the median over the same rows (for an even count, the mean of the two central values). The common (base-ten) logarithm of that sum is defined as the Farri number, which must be 1.26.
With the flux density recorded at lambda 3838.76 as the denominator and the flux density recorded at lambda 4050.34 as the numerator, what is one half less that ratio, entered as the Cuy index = -0.66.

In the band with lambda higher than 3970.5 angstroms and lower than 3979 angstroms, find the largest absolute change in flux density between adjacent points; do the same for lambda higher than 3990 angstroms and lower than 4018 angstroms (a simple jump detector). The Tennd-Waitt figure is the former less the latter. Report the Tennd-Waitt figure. 0.036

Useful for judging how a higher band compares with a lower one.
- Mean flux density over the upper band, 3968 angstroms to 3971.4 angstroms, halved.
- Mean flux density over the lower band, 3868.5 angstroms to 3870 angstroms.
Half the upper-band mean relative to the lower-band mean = 0.347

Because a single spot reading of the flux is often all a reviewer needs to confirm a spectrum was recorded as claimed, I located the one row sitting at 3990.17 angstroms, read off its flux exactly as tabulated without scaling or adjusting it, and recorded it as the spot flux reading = 9.628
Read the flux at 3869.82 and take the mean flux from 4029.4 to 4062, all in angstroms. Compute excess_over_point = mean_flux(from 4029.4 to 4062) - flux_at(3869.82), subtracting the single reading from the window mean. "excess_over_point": -2.4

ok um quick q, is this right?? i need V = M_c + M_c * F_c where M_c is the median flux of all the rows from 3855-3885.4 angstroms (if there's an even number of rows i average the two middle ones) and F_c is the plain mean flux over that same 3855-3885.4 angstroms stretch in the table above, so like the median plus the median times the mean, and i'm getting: 100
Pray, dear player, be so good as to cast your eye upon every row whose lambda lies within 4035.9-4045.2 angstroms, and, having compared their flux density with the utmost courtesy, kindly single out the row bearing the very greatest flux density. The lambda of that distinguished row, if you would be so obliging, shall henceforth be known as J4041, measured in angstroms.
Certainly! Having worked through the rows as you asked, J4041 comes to 4040.09 angstroms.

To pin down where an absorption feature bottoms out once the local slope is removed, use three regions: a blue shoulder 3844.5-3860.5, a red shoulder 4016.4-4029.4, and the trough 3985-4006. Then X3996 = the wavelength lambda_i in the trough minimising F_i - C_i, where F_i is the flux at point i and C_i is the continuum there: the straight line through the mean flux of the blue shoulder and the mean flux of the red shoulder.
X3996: 4005.82 angstroms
